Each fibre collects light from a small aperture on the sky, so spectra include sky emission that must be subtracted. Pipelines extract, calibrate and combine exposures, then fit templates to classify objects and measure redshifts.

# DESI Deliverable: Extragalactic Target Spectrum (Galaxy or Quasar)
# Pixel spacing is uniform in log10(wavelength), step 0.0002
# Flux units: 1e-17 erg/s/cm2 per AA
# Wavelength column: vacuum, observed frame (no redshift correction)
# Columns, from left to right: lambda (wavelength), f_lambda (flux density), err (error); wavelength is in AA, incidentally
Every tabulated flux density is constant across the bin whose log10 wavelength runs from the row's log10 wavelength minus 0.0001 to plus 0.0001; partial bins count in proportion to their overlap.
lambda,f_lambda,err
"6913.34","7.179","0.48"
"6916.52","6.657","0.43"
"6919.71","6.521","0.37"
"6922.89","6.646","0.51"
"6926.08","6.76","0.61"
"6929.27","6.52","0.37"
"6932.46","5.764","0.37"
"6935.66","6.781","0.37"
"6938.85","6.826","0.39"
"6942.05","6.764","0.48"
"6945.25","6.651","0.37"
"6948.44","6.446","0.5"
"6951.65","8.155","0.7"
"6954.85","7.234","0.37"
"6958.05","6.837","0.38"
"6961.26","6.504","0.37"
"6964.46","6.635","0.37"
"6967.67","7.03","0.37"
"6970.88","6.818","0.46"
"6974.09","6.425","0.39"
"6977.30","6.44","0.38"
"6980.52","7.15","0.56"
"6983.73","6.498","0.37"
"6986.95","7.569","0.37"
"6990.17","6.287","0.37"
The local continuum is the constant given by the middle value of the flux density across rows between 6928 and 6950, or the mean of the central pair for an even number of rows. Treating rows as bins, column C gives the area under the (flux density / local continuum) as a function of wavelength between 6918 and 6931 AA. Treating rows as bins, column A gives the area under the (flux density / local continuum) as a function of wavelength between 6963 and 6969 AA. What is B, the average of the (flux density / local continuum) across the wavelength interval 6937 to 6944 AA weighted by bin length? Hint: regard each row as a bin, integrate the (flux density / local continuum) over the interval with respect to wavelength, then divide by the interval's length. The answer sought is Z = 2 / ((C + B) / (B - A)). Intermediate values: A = 6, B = 1.02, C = 13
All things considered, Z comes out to -0.7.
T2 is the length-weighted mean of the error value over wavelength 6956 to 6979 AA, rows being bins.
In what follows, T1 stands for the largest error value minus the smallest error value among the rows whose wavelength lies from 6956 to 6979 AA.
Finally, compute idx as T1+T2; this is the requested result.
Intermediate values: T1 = 0.09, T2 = 0.39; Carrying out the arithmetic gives 0.48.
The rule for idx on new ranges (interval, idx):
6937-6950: 0.56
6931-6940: 0.40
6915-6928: 0.72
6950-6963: 0.78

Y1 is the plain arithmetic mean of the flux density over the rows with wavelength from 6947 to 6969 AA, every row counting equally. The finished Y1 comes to 7.0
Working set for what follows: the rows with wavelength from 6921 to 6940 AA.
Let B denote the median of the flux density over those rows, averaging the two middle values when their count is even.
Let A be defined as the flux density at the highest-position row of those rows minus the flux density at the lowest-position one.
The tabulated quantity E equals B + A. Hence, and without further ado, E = 6.88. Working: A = 0.2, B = 6.70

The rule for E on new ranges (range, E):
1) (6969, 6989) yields 7.41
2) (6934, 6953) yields 8.15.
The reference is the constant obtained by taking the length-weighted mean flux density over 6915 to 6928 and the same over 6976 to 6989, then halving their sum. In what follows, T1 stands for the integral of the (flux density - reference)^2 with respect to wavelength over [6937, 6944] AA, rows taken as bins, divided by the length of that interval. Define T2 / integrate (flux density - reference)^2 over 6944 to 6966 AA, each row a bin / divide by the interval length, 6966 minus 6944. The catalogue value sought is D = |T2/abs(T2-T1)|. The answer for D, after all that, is 1.0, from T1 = 0.00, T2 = 0.34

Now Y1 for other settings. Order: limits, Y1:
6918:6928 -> 6.6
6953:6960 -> 7.0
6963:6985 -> 6.7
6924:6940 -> 6.5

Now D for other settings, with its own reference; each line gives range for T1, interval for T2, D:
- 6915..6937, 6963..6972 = 0.2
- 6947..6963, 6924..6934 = 2.8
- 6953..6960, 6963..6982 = 0.8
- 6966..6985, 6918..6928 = 0.5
